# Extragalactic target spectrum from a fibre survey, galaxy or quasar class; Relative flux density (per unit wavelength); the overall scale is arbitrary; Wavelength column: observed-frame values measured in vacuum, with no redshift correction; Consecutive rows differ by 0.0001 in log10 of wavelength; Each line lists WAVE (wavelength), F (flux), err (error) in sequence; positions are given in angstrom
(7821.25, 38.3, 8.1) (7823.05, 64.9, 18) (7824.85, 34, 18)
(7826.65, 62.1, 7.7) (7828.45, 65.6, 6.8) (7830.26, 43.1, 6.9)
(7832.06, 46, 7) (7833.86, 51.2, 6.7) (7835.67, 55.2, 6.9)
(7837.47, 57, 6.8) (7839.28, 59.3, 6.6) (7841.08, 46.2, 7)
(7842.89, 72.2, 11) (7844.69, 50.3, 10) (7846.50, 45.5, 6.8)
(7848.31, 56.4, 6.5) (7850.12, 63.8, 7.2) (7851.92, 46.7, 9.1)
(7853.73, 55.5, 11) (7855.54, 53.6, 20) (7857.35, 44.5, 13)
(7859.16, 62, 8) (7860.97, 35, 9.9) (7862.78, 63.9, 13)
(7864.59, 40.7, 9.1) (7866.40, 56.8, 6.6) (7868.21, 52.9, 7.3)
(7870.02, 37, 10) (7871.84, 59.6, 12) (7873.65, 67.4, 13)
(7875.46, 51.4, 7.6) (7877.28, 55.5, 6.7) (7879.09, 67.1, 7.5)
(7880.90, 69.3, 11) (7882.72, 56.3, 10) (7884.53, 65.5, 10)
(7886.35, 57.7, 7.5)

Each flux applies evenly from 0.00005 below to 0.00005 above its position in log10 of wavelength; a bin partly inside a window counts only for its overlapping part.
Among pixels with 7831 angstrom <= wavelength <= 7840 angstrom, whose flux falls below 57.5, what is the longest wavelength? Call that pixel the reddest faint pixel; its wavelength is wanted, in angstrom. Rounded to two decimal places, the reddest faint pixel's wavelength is 7837.47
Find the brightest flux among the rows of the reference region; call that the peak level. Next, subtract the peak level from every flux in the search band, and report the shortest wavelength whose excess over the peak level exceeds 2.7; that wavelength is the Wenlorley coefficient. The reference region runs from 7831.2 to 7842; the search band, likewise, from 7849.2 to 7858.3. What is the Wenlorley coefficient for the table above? 7850.12 angstrom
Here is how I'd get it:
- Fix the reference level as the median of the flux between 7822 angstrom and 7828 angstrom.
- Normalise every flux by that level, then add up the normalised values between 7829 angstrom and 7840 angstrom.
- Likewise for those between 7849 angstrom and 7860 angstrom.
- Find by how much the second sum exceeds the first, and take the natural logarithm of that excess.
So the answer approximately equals -1.5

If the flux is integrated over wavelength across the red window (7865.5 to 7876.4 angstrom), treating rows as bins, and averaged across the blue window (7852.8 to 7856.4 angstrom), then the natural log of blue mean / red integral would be -2.4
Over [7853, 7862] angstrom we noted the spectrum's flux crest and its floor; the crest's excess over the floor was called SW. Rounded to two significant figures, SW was 27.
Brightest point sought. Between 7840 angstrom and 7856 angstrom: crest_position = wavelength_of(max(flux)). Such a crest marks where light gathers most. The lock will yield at 7842.89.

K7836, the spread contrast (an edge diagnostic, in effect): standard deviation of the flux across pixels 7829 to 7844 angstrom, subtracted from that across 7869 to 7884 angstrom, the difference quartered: 0.3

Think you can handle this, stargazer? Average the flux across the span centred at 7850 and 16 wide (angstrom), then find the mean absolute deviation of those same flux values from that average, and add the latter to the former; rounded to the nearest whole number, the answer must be 61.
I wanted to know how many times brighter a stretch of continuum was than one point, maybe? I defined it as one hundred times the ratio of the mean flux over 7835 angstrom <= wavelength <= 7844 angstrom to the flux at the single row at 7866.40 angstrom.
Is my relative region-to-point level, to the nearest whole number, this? 102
